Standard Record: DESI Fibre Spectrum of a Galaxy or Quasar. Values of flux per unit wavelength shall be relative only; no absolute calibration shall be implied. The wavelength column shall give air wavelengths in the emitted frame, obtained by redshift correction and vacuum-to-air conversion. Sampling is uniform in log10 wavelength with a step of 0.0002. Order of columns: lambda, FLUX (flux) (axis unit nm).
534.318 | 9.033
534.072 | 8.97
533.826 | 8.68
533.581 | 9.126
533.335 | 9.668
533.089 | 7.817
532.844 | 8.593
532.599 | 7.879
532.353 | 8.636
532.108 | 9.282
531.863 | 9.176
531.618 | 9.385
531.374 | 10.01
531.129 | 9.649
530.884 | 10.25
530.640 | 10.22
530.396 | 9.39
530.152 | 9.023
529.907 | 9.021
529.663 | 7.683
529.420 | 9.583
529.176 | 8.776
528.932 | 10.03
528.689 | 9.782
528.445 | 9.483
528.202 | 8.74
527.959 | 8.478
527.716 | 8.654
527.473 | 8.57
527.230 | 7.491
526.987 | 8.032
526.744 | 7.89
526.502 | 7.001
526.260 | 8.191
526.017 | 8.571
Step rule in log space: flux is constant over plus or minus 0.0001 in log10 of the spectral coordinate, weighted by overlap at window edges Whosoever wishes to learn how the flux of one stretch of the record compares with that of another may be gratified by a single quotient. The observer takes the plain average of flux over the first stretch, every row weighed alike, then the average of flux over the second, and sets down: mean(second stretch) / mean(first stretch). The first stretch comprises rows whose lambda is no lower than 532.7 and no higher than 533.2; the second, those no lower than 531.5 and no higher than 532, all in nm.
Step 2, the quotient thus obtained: 1.13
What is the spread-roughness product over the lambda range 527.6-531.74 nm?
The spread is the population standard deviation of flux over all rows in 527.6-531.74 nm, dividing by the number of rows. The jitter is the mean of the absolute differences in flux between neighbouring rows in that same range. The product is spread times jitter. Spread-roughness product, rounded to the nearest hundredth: 0.41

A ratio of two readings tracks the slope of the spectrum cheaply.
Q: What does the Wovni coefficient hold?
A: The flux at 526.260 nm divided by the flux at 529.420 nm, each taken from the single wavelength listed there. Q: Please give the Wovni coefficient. 0.85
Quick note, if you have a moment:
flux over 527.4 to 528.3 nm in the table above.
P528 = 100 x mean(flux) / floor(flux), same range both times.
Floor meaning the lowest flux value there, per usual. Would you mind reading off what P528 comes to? 102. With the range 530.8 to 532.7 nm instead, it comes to 118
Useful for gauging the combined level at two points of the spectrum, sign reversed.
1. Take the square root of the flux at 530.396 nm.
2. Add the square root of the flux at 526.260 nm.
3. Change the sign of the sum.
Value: -5.93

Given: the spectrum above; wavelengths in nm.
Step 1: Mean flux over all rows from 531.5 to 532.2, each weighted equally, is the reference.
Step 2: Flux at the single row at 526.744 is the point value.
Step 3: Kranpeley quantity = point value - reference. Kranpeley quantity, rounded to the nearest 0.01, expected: -1.39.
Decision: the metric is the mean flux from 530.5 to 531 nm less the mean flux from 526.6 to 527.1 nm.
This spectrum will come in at 2.3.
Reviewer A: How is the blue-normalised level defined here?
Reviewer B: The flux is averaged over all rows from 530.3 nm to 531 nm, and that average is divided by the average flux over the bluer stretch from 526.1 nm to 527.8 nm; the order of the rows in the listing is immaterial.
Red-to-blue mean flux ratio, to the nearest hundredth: 1.25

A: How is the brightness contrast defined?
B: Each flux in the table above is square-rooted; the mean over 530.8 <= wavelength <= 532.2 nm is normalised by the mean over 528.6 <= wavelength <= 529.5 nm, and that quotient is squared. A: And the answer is 1.01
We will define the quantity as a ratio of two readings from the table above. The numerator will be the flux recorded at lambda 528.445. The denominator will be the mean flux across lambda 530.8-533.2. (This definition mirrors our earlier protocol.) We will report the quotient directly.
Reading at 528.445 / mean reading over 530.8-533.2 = 1.05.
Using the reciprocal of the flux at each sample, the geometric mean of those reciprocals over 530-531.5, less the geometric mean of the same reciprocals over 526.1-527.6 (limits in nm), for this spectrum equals -0.025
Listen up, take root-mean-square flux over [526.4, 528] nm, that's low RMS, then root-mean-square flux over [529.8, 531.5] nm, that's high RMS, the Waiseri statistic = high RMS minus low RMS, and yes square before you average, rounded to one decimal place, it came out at 1.6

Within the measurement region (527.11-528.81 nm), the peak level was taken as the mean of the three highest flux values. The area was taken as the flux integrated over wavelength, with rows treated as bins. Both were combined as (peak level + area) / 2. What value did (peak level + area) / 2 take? 12.1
